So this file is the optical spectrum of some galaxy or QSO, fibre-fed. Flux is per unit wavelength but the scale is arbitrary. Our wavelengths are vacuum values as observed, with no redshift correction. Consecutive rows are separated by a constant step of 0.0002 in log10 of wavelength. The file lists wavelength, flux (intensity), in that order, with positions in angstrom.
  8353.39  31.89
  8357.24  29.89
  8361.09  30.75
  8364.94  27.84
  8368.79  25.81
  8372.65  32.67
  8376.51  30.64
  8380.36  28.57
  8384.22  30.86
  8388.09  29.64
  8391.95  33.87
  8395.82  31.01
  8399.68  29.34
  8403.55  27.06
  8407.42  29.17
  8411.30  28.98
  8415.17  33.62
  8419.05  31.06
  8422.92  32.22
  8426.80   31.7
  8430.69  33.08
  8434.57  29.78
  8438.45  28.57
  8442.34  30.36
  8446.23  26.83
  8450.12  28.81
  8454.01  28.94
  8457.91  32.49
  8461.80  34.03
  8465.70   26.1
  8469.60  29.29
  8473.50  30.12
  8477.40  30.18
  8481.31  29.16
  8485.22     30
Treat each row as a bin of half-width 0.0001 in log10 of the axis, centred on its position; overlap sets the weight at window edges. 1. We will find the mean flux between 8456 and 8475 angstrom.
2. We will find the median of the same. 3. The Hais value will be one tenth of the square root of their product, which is 3.03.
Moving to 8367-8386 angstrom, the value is 3.02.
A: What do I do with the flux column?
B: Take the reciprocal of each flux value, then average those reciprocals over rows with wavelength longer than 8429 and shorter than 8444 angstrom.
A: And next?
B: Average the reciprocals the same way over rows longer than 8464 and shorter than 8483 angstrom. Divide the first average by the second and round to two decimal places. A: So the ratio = 0.95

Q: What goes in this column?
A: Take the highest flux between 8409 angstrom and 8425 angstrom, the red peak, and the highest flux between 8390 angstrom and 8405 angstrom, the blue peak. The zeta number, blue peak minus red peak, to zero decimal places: 0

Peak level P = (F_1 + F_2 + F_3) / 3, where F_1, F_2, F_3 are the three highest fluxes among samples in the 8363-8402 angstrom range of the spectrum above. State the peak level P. 32.5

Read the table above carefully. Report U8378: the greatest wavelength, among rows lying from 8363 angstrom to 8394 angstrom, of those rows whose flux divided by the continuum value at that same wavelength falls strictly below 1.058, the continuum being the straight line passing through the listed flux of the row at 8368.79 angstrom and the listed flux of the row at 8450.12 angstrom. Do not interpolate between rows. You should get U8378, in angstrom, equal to 8368.79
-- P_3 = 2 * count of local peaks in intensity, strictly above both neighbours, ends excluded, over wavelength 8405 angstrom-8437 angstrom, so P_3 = 6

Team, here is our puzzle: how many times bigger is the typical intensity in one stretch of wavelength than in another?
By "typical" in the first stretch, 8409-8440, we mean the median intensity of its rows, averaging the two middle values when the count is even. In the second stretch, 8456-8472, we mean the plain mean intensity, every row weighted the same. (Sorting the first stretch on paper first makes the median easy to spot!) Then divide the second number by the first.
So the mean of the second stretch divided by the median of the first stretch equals 0.97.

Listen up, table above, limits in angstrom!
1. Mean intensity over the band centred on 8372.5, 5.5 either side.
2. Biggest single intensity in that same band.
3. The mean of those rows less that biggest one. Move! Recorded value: -3.0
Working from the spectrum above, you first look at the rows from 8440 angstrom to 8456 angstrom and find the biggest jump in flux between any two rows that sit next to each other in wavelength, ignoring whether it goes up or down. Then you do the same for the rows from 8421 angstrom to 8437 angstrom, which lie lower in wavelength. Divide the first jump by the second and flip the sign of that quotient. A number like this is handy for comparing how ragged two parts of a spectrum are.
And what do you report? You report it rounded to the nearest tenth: -1.1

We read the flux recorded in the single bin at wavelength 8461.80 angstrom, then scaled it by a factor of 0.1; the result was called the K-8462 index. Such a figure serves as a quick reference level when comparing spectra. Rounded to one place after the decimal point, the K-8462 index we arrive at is 3.4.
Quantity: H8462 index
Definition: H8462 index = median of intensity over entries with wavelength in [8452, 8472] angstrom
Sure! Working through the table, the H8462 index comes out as 29.3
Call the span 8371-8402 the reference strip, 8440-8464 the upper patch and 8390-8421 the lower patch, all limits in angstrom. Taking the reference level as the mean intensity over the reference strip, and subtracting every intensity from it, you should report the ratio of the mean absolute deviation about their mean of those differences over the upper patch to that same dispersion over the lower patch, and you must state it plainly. 1.1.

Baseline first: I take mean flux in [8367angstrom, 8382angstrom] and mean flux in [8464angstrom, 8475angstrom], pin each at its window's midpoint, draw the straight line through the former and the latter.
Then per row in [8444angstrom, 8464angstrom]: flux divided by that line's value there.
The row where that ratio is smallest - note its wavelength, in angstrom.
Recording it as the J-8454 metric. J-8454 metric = 8446.23 angstrom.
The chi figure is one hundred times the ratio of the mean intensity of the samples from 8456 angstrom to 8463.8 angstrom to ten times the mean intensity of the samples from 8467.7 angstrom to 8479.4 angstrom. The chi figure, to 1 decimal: 11.1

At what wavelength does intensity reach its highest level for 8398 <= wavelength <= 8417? 8415.17 angstrom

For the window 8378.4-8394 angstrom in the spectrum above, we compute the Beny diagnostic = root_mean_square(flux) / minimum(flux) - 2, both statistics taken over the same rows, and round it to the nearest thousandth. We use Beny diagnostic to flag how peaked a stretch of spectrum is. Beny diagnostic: -0.922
